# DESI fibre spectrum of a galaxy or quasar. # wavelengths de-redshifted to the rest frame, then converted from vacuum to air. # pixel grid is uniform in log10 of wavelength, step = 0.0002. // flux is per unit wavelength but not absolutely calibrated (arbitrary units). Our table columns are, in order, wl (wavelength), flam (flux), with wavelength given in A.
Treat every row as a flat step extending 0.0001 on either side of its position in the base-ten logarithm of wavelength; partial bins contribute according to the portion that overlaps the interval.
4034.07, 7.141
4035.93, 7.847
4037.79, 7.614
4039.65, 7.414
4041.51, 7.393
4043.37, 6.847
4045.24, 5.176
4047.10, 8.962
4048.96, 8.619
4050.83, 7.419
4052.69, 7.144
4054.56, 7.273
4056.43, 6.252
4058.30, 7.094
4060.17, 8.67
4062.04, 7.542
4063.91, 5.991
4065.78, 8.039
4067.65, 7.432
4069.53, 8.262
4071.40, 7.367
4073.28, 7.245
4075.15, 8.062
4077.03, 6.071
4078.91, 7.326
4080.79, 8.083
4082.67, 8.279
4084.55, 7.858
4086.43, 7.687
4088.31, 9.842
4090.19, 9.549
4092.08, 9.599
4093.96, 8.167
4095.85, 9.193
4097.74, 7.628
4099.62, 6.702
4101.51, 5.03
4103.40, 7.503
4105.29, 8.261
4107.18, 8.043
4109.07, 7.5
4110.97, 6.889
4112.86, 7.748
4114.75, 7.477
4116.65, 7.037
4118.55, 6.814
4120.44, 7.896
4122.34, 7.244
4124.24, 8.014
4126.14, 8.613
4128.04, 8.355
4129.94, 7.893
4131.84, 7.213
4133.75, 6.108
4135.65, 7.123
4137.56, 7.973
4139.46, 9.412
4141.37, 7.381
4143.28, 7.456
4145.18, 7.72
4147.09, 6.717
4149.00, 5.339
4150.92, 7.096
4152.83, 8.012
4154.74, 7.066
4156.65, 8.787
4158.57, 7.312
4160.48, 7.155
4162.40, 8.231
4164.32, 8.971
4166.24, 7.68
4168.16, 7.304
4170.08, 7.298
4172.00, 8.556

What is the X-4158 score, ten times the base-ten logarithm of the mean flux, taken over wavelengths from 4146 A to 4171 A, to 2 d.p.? 8.73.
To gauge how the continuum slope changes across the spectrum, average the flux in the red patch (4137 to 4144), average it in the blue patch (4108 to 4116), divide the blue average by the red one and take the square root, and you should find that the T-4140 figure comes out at 0.96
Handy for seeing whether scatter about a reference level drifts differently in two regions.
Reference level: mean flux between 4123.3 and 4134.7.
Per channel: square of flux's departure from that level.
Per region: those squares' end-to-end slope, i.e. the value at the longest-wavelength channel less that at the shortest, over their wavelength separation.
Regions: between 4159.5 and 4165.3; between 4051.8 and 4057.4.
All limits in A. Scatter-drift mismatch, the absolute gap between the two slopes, 0.13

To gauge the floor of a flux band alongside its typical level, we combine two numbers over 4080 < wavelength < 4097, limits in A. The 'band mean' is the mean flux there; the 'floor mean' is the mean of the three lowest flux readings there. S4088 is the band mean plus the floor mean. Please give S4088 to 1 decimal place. 16.6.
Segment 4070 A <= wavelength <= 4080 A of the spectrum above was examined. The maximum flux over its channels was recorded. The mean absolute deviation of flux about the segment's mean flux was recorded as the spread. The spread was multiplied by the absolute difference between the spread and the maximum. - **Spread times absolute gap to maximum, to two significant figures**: 3.5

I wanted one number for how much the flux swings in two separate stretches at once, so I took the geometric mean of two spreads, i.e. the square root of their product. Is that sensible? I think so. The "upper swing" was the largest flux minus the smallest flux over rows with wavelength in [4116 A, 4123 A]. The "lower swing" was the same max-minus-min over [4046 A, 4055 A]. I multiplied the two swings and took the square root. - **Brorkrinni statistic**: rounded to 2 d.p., 1.40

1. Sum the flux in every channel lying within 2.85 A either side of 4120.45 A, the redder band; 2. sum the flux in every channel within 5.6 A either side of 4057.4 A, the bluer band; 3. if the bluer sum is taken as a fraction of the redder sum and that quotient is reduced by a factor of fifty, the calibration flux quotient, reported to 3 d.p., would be 0.040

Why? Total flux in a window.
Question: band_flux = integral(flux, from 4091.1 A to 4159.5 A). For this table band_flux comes 517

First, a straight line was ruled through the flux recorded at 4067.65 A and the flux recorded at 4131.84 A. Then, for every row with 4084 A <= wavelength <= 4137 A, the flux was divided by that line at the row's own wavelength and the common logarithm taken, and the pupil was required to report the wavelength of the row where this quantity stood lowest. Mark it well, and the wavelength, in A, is 4101.51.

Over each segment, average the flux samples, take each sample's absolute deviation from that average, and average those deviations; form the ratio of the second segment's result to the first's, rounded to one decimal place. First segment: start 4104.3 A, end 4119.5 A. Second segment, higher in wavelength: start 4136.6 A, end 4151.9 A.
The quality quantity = 1.8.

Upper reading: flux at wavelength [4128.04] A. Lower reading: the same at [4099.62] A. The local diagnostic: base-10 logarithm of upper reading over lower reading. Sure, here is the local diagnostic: 0.10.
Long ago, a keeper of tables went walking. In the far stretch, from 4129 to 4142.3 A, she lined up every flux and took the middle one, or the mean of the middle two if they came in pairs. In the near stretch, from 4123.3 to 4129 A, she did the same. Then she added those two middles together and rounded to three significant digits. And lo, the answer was 15.7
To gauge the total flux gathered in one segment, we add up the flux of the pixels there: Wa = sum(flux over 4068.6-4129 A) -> 249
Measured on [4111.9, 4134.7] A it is 90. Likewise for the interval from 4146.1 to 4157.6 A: 43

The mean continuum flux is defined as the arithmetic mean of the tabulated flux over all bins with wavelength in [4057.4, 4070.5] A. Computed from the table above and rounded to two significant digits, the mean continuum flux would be 7.6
